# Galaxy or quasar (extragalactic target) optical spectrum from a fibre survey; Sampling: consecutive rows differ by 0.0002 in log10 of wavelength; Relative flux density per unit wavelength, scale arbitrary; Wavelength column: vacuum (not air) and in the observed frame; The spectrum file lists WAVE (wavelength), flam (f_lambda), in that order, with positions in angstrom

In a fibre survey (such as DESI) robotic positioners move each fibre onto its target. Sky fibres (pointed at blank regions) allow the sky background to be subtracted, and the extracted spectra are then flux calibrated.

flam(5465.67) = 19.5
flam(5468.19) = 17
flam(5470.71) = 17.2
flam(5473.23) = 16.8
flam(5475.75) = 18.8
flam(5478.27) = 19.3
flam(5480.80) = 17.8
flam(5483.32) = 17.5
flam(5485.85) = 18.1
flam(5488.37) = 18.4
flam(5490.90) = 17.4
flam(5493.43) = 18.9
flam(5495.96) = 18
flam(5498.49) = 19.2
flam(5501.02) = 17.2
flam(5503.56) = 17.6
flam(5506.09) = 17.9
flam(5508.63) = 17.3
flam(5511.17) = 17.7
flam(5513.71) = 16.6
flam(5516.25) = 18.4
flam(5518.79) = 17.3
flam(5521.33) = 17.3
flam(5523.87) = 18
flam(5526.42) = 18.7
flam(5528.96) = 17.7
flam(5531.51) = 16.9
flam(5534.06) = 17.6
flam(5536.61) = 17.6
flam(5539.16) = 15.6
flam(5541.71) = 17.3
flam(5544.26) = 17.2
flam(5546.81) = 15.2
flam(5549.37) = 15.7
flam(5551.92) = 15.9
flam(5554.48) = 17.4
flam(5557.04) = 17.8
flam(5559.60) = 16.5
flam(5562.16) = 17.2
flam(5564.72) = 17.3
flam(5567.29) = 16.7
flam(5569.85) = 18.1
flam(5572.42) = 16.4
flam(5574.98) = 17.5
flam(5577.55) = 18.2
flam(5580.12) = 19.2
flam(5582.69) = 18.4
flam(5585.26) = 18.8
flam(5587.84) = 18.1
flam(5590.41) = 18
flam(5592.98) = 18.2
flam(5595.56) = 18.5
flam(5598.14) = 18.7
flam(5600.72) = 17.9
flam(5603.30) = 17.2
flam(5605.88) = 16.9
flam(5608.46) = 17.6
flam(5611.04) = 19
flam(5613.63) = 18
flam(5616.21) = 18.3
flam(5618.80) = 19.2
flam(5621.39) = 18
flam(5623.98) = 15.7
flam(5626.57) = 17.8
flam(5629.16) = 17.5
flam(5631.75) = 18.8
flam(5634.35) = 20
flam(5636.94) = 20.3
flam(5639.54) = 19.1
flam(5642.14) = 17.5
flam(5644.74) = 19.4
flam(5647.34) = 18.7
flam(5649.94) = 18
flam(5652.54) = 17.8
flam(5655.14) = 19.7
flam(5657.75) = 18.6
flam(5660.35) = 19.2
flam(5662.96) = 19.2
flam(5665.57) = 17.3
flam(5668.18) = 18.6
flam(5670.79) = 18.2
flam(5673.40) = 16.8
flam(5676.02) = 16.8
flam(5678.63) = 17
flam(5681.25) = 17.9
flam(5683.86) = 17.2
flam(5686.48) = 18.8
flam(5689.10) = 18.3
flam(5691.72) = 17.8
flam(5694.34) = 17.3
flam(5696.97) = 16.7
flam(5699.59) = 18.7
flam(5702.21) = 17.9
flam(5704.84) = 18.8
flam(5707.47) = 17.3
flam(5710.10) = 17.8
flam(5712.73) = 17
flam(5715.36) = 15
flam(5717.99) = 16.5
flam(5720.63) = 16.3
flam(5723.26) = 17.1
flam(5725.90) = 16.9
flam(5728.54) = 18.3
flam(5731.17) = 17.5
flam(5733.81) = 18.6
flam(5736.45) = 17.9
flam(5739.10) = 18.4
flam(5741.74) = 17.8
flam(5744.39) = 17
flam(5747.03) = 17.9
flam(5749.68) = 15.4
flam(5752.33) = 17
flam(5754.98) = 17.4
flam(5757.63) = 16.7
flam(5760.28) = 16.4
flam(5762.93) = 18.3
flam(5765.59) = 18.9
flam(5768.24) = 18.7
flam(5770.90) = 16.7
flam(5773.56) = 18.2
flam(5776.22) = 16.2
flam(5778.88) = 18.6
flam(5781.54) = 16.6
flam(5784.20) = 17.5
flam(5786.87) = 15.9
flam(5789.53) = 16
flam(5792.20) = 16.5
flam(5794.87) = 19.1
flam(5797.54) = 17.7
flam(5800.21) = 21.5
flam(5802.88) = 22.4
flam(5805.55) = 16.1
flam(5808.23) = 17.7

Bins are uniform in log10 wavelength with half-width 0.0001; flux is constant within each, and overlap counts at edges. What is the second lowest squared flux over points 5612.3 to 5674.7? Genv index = 282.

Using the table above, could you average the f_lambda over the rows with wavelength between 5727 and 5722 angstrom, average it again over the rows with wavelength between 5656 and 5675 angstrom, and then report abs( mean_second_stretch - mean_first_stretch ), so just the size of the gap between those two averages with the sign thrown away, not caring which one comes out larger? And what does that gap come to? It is 1.3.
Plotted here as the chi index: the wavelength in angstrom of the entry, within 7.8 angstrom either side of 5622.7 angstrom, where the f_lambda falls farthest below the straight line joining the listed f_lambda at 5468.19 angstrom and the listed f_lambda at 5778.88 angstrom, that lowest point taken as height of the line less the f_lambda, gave 5623.98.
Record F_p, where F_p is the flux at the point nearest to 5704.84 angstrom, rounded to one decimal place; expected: 18.8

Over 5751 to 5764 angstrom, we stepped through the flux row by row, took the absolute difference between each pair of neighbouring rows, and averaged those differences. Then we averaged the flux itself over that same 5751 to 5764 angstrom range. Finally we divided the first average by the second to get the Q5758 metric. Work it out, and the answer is 0.048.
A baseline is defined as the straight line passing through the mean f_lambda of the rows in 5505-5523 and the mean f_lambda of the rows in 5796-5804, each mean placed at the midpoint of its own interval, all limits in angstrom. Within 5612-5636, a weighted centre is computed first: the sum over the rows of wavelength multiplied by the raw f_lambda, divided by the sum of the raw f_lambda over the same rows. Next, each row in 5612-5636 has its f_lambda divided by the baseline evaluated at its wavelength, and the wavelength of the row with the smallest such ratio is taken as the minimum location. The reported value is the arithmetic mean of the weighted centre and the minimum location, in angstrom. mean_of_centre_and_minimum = 5624.0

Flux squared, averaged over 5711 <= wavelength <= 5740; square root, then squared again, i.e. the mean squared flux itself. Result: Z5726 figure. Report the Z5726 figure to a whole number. 298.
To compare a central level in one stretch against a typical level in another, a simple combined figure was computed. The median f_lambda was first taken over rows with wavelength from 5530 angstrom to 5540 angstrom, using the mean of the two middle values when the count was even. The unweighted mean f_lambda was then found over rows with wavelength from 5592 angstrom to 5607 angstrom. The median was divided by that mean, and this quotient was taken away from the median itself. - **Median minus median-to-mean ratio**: 16.3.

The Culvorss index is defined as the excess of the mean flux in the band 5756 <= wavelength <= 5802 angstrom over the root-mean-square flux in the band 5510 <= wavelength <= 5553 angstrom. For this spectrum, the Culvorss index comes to 0.5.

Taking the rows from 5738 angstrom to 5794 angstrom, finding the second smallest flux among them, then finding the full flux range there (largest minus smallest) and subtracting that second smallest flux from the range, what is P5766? -12.4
